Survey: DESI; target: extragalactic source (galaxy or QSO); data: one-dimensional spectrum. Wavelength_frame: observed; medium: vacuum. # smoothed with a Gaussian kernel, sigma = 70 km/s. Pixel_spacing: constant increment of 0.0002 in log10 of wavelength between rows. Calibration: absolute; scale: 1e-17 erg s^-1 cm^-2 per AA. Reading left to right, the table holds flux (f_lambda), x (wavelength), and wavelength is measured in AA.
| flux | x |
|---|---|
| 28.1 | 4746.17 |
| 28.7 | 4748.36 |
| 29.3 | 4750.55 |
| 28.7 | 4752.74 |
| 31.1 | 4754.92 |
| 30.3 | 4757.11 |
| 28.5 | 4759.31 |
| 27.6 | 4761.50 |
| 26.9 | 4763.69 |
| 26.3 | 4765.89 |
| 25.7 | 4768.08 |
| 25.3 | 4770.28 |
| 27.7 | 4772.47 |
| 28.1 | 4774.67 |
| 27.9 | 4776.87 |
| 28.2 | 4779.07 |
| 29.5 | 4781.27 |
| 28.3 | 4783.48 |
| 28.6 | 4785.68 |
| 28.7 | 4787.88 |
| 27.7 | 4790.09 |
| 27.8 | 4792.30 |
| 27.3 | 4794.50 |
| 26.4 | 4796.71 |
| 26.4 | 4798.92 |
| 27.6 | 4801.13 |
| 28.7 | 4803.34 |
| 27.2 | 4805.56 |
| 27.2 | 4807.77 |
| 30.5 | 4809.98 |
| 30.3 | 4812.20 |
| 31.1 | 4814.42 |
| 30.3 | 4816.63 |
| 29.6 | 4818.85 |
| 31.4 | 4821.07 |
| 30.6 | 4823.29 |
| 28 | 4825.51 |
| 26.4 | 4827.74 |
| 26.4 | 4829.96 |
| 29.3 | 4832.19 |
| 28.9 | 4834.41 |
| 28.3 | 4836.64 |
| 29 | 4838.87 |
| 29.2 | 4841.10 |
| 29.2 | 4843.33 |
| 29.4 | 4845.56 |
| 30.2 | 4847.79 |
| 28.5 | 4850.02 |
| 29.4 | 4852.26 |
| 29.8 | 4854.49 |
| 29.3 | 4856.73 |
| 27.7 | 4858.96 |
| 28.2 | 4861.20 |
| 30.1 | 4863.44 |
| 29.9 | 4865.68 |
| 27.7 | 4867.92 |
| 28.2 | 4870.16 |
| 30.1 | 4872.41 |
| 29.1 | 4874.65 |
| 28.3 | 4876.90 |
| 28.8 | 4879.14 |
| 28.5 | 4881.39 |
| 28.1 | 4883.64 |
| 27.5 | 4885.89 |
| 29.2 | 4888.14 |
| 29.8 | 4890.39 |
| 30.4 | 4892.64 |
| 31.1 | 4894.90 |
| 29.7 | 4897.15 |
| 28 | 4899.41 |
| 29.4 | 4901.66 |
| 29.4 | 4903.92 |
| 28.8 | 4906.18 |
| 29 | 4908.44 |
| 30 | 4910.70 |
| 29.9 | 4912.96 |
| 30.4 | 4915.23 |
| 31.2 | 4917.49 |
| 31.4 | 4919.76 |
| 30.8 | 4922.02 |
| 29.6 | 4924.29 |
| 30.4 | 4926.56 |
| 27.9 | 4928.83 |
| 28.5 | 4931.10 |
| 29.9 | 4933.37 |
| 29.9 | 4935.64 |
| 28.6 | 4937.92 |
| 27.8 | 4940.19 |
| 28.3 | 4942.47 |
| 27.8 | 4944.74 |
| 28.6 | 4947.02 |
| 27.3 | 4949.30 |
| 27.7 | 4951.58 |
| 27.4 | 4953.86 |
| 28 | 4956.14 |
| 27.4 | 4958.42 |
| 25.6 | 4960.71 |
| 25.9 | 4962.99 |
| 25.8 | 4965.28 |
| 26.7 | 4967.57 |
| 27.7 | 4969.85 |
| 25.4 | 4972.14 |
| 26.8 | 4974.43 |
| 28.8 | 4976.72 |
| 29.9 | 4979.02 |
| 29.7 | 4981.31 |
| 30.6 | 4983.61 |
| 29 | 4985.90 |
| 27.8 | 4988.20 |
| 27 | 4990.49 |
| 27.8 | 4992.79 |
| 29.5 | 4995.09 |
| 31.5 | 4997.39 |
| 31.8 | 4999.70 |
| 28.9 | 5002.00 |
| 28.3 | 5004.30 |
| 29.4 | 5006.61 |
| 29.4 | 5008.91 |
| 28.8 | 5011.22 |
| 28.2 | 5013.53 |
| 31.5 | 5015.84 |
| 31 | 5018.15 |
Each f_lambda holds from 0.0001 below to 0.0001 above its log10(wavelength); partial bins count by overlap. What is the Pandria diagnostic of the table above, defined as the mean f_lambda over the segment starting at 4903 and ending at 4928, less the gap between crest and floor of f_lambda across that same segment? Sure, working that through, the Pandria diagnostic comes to 27.5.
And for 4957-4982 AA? 22.7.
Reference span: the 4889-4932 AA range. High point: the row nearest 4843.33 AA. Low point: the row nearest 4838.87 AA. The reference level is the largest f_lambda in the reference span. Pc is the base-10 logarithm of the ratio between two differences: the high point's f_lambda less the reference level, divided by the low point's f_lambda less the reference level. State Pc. 0.0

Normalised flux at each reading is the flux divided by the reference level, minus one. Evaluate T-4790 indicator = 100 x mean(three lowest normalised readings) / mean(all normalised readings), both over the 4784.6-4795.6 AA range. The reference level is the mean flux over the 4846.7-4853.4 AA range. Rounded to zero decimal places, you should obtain 131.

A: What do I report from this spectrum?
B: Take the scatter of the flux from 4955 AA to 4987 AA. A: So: 1.7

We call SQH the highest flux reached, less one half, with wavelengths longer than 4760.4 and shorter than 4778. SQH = 27.6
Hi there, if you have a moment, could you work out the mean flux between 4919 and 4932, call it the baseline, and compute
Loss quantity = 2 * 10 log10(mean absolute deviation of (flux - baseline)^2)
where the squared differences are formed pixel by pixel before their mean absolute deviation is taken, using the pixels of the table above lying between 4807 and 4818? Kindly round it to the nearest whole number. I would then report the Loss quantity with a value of 5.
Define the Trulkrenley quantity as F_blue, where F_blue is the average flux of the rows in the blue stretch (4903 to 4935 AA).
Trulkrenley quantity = 29.8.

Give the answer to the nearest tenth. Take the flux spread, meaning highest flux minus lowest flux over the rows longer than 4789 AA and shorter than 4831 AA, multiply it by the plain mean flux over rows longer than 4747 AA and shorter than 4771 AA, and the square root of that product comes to 11.8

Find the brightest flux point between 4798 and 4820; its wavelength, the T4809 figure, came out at 4814.42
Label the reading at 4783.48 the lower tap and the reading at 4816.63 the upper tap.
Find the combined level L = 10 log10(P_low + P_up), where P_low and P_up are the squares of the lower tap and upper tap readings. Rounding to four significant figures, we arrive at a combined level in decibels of 32.35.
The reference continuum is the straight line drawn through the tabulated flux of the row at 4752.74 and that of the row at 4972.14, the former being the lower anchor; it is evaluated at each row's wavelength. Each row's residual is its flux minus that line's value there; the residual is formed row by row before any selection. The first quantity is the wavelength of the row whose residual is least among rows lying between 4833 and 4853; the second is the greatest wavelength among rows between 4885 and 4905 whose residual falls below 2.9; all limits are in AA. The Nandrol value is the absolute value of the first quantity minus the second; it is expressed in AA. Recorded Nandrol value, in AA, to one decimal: 62.8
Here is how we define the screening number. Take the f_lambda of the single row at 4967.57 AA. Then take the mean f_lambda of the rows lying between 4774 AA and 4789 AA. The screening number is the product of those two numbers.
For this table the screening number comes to 760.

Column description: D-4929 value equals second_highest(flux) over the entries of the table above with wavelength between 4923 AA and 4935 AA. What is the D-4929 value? 29.9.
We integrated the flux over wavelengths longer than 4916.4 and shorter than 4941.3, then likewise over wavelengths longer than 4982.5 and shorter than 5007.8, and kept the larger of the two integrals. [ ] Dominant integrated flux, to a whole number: 740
